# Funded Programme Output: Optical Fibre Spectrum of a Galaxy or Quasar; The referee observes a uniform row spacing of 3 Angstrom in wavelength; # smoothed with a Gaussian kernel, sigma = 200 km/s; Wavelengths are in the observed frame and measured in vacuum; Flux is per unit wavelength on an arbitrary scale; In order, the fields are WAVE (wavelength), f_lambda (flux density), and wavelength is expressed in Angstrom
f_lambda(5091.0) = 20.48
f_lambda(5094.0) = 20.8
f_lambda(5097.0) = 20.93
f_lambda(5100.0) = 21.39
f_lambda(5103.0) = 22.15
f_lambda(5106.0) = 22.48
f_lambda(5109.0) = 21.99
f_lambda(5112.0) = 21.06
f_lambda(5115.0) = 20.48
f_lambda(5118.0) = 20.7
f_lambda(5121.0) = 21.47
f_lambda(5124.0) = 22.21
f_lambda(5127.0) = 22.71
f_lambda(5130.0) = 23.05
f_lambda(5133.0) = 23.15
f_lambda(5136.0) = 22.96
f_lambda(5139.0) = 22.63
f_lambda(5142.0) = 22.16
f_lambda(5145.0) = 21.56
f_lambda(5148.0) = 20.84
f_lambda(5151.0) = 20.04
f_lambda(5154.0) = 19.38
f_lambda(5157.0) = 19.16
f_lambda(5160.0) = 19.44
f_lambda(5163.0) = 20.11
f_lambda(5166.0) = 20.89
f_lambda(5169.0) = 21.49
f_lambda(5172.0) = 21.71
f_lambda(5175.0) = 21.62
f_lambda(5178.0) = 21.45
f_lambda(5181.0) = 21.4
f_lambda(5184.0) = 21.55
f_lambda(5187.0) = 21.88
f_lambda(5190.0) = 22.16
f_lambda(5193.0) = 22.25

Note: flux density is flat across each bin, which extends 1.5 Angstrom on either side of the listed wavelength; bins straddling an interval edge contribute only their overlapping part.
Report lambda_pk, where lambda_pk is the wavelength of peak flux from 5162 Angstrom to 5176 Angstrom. 5172.0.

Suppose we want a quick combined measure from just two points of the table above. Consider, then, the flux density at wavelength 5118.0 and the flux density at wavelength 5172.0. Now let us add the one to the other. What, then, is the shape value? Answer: 42.4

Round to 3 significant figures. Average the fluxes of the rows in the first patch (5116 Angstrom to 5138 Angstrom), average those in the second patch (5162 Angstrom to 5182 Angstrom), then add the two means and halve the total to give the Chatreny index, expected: 21.8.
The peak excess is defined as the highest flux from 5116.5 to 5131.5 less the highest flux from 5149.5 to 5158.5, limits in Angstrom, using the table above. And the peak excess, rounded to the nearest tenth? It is 3.0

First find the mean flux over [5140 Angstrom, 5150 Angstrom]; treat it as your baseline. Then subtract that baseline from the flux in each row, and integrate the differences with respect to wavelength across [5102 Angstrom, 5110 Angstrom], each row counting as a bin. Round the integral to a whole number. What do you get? 6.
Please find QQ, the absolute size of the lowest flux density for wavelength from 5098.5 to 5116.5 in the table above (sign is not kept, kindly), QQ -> 20.5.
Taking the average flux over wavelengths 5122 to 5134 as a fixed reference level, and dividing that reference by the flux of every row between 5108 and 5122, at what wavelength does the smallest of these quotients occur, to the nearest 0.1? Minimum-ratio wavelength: 5109.0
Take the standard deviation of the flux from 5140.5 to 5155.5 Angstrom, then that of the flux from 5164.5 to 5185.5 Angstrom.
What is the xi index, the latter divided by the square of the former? 0.2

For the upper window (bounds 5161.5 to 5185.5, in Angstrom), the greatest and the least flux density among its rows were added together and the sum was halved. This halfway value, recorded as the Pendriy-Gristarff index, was 20.9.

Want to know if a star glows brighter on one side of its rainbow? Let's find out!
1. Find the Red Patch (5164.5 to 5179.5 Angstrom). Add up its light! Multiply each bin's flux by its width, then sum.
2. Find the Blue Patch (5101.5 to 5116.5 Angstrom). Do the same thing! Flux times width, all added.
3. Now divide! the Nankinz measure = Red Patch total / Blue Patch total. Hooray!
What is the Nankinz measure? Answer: 0.99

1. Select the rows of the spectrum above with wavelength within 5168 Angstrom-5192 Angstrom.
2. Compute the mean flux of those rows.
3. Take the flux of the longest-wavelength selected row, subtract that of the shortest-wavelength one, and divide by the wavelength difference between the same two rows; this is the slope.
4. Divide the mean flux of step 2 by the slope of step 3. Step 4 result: 679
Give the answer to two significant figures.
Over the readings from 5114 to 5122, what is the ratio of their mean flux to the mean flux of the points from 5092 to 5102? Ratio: 0.99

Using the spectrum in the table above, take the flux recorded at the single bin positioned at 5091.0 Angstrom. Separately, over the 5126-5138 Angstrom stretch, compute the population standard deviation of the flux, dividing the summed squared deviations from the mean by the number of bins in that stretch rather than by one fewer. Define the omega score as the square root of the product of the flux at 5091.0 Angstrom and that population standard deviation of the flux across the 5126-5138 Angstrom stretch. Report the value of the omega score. 1.8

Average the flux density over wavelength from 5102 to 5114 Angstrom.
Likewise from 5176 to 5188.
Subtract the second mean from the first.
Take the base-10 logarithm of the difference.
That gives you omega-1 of -0.5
